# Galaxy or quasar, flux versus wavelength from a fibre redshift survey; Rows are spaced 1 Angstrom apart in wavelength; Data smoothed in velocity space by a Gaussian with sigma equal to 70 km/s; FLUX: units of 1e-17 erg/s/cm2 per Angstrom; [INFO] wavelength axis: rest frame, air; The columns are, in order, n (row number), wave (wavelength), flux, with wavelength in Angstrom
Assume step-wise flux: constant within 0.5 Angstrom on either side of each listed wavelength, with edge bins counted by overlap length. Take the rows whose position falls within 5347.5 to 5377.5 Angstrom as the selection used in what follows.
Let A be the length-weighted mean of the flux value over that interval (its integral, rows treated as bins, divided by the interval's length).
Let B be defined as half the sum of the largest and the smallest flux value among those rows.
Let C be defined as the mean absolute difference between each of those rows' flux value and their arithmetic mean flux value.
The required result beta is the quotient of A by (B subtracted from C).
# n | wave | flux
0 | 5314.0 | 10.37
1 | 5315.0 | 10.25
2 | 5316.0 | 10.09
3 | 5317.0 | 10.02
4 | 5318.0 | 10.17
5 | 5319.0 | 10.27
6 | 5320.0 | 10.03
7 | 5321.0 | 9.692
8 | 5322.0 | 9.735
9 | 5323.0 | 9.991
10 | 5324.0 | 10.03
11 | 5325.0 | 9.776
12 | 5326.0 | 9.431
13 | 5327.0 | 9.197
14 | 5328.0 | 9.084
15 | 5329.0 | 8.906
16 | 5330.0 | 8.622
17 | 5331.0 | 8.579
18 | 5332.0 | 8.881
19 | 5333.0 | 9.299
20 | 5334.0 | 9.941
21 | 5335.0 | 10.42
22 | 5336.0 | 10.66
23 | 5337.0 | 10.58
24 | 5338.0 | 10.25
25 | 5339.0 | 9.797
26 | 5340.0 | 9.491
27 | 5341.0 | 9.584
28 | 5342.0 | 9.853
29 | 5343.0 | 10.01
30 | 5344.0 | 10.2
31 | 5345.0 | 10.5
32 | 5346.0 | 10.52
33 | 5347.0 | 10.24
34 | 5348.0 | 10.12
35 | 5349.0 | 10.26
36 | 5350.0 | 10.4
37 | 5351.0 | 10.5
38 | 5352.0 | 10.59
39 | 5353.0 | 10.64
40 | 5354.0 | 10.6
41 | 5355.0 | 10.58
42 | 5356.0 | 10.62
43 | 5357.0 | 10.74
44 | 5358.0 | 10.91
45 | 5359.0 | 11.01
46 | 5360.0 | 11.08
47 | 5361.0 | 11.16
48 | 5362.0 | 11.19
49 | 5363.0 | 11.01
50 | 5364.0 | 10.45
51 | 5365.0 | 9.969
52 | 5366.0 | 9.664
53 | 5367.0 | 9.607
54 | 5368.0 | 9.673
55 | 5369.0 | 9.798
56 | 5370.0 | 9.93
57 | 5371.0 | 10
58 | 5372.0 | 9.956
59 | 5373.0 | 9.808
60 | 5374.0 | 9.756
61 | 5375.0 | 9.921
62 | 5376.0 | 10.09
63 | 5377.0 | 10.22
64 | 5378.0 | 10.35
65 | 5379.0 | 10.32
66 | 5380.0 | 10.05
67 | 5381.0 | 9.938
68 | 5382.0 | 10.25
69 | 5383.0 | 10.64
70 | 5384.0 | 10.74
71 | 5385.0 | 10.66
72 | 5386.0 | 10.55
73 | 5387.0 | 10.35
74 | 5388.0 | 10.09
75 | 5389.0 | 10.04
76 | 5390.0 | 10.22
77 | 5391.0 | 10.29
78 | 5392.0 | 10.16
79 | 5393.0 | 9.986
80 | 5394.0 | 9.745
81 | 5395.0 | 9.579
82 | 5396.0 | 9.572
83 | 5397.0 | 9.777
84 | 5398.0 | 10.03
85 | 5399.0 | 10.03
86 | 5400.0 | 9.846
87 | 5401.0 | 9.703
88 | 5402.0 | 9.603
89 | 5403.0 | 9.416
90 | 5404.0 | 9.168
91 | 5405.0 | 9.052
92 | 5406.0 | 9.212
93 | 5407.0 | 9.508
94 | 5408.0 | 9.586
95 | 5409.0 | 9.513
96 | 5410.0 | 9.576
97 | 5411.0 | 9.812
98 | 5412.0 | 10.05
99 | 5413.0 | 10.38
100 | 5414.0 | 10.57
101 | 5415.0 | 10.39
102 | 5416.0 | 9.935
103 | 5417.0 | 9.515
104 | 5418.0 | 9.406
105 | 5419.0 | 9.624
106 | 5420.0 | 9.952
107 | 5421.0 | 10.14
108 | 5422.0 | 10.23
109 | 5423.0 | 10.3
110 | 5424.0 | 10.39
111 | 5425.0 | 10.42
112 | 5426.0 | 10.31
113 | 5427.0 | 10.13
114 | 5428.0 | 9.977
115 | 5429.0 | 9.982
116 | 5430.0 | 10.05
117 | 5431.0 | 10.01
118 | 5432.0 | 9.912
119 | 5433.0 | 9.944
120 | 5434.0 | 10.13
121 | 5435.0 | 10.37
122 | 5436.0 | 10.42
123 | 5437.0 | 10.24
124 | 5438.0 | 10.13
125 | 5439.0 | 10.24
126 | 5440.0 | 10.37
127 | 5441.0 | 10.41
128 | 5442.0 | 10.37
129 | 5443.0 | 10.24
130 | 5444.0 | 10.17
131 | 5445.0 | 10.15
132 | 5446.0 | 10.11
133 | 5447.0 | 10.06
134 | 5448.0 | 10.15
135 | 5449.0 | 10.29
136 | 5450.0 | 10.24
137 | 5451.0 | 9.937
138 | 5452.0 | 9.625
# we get -1.04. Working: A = 10.3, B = 10.4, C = 0.42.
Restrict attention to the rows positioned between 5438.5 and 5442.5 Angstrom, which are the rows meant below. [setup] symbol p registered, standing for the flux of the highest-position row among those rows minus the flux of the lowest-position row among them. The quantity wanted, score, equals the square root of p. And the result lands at 0.36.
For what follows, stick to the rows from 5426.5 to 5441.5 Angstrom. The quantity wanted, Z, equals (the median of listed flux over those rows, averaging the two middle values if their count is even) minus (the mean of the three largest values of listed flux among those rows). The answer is -0.3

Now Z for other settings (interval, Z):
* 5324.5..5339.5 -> -1.1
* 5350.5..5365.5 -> -0.5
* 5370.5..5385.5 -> -0.6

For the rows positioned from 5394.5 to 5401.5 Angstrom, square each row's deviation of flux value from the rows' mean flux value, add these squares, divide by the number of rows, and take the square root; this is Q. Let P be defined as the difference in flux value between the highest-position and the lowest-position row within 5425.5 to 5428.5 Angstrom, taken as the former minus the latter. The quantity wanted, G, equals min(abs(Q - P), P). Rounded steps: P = -0.3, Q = 0.177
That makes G -0.3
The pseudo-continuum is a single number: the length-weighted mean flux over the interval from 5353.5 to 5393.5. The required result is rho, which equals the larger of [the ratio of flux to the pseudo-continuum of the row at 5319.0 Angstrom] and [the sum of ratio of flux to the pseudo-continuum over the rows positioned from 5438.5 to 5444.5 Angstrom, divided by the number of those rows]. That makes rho 1.00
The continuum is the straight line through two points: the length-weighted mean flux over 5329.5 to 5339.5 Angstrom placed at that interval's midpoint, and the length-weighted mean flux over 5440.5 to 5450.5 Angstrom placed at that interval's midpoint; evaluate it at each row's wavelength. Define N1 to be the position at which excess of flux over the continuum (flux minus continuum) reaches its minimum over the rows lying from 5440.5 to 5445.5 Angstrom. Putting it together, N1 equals 5445.0 Angstrom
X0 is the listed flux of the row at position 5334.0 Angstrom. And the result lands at 9.941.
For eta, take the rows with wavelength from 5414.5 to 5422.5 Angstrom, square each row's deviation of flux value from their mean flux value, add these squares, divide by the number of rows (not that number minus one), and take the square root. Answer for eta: 0.33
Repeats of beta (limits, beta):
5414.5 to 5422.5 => -1.03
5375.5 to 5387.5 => -1.02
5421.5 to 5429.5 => -1.02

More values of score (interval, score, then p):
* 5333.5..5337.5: 0.80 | 0.64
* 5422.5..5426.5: 0.10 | 0.01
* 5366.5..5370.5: 0.57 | 0.32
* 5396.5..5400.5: 0.26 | 0.07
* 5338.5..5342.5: 0.24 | 0.06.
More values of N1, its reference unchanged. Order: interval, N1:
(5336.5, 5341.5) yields 5340.0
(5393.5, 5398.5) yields 5396.0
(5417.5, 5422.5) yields 5418.0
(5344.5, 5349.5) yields 5348.0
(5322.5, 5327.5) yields 5327.0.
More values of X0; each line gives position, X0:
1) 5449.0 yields 10.29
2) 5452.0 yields 9.625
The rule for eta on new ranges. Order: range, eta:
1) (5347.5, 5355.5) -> 0.17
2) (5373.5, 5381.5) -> 0.19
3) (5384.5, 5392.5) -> 0.20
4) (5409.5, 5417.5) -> 0.37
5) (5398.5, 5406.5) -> 0.33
